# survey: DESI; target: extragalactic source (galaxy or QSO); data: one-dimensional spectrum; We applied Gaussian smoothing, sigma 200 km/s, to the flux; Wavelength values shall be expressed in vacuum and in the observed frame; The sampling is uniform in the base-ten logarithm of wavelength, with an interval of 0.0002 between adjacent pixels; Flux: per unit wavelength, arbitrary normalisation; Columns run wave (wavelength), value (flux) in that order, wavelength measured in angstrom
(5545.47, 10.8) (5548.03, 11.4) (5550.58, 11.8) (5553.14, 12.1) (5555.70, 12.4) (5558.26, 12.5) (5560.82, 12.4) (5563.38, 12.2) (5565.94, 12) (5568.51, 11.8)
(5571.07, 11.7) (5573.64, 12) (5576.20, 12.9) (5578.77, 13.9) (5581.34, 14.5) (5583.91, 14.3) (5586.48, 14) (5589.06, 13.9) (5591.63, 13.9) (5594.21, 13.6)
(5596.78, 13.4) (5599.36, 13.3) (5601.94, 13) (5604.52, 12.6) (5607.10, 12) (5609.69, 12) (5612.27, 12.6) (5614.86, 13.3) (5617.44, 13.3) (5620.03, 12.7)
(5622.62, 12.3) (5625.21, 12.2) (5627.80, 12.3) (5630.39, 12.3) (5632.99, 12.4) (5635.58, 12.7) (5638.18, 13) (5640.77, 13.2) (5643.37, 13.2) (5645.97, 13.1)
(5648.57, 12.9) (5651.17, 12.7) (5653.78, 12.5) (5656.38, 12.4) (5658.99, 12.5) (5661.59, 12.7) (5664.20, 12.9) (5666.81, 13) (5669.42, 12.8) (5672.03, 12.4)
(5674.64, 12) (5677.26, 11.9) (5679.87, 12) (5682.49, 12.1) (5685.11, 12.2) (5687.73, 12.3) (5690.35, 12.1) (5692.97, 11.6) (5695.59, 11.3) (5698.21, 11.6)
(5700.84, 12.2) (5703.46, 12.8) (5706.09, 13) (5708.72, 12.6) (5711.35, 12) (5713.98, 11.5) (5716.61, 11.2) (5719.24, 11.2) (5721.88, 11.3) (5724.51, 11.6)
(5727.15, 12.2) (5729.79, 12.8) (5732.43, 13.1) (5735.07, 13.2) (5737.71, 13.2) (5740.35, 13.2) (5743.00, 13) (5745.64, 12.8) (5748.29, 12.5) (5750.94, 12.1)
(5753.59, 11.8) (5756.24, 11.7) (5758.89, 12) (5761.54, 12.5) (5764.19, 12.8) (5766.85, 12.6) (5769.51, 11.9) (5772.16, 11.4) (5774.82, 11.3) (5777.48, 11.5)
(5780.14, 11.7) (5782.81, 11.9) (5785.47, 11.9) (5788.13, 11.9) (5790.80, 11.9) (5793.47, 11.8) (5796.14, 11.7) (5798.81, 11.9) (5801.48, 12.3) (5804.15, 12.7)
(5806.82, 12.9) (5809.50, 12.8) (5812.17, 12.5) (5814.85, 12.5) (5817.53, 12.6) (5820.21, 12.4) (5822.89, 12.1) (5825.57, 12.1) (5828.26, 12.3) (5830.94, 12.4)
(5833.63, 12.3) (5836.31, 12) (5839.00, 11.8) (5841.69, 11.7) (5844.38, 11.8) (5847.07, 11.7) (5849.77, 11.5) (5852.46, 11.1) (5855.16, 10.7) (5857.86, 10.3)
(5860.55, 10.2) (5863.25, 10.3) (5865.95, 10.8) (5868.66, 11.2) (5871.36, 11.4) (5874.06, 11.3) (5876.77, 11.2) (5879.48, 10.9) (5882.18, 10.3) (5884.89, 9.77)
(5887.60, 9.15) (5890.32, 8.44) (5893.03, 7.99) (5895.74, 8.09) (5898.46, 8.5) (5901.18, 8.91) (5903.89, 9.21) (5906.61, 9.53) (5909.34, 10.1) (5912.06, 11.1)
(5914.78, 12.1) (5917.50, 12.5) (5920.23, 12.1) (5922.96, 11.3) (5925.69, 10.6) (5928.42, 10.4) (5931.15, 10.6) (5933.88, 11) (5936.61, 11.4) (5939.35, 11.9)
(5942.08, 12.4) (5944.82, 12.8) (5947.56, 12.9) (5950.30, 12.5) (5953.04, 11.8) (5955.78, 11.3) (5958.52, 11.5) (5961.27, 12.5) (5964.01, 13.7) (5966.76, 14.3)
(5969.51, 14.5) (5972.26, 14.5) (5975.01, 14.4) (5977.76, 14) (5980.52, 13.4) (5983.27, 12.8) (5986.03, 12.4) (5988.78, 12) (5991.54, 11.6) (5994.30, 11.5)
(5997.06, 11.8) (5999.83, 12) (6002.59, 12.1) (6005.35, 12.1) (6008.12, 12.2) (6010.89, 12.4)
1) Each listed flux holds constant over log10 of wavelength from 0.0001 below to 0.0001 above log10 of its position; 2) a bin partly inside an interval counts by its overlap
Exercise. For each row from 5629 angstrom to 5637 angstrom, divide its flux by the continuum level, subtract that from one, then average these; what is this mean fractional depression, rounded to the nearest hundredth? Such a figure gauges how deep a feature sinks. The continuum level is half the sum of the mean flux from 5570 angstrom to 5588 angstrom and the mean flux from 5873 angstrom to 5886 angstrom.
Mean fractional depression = -0.04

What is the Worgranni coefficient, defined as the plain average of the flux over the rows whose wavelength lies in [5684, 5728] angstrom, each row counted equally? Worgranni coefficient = 11.9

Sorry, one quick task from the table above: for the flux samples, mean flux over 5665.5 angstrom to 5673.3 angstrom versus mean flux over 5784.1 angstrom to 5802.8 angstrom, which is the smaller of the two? 11.9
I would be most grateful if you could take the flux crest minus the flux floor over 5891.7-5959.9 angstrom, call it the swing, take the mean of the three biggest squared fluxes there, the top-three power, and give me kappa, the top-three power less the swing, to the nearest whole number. 157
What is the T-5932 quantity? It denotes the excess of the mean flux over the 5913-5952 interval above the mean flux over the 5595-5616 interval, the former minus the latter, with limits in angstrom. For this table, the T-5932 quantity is -1.0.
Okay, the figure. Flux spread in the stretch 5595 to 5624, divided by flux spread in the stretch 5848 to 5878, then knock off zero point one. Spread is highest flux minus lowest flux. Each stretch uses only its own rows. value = 1.0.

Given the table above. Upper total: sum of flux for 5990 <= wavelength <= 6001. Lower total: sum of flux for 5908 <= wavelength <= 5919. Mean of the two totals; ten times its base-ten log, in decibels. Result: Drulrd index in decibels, 16.7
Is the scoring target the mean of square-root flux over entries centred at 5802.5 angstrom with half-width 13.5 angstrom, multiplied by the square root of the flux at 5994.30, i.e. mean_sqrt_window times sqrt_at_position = 11.9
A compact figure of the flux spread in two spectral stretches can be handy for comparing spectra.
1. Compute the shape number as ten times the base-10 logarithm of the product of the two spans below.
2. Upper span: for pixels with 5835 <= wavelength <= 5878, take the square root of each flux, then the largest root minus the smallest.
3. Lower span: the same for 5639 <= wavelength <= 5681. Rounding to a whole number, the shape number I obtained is -13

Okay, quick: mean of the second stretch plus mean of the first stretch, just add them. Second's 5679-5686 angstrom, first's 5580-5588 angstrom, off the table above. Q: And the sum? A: 26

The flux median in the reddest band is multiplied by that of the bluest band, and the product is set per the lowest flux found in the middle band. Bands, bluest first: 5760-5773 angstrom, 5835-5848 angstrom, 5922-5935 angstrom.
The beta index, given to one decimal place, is 11.3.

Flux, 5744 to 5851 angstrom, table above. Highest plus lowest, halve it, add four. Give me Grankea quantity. 16.1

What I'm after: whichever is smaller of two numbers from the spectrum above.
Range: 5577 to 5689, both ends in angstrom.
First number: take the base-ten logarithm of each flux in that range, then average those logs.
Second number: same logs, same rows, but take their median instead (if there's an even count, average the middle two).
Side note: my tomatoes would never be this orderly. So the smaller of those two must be 1.10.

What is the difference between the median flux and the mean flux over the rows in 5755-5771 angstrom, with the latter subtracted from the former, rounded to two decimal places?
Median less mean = 0.00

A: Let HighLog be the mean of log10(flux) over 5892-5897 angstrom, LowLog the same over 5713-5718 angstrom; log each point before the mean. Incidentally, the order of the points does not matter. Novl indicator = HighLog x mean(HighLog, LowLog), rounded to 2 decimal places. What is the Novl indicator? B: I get 0.89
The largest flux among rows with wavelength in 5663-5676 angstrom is 13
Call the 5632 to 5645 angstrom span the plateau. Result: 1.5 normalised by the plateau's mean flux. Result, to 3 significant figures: 0.116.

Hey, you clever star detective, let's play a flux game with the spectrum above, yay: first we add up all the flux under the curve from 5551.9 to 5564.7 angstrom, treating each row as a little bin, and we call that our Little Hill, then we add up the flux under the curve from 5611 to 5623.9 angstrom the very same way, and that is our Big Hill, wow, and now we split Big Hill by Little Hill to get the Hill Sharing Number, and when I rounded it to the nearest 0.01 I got 1.05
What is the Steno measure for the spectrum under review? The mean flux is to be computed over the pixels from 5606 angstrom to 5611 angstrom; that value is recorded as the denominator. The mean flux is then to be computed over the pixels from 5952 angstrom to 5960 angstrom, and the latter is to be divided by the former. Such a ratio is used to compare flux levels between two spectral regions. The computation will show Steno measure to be 0.96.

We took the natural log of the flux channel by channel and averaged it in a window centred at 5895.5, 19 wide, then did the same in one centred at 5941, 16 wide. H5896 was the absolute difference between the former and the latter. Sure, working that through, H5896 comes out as 0.34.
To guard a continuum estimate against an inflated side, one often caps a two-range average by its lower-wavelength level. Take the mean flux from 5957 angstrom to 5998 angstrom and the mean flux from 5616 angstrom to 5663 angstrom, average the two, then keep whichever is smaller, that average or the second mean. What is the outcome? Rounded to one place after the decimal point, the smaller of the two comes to 12.7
